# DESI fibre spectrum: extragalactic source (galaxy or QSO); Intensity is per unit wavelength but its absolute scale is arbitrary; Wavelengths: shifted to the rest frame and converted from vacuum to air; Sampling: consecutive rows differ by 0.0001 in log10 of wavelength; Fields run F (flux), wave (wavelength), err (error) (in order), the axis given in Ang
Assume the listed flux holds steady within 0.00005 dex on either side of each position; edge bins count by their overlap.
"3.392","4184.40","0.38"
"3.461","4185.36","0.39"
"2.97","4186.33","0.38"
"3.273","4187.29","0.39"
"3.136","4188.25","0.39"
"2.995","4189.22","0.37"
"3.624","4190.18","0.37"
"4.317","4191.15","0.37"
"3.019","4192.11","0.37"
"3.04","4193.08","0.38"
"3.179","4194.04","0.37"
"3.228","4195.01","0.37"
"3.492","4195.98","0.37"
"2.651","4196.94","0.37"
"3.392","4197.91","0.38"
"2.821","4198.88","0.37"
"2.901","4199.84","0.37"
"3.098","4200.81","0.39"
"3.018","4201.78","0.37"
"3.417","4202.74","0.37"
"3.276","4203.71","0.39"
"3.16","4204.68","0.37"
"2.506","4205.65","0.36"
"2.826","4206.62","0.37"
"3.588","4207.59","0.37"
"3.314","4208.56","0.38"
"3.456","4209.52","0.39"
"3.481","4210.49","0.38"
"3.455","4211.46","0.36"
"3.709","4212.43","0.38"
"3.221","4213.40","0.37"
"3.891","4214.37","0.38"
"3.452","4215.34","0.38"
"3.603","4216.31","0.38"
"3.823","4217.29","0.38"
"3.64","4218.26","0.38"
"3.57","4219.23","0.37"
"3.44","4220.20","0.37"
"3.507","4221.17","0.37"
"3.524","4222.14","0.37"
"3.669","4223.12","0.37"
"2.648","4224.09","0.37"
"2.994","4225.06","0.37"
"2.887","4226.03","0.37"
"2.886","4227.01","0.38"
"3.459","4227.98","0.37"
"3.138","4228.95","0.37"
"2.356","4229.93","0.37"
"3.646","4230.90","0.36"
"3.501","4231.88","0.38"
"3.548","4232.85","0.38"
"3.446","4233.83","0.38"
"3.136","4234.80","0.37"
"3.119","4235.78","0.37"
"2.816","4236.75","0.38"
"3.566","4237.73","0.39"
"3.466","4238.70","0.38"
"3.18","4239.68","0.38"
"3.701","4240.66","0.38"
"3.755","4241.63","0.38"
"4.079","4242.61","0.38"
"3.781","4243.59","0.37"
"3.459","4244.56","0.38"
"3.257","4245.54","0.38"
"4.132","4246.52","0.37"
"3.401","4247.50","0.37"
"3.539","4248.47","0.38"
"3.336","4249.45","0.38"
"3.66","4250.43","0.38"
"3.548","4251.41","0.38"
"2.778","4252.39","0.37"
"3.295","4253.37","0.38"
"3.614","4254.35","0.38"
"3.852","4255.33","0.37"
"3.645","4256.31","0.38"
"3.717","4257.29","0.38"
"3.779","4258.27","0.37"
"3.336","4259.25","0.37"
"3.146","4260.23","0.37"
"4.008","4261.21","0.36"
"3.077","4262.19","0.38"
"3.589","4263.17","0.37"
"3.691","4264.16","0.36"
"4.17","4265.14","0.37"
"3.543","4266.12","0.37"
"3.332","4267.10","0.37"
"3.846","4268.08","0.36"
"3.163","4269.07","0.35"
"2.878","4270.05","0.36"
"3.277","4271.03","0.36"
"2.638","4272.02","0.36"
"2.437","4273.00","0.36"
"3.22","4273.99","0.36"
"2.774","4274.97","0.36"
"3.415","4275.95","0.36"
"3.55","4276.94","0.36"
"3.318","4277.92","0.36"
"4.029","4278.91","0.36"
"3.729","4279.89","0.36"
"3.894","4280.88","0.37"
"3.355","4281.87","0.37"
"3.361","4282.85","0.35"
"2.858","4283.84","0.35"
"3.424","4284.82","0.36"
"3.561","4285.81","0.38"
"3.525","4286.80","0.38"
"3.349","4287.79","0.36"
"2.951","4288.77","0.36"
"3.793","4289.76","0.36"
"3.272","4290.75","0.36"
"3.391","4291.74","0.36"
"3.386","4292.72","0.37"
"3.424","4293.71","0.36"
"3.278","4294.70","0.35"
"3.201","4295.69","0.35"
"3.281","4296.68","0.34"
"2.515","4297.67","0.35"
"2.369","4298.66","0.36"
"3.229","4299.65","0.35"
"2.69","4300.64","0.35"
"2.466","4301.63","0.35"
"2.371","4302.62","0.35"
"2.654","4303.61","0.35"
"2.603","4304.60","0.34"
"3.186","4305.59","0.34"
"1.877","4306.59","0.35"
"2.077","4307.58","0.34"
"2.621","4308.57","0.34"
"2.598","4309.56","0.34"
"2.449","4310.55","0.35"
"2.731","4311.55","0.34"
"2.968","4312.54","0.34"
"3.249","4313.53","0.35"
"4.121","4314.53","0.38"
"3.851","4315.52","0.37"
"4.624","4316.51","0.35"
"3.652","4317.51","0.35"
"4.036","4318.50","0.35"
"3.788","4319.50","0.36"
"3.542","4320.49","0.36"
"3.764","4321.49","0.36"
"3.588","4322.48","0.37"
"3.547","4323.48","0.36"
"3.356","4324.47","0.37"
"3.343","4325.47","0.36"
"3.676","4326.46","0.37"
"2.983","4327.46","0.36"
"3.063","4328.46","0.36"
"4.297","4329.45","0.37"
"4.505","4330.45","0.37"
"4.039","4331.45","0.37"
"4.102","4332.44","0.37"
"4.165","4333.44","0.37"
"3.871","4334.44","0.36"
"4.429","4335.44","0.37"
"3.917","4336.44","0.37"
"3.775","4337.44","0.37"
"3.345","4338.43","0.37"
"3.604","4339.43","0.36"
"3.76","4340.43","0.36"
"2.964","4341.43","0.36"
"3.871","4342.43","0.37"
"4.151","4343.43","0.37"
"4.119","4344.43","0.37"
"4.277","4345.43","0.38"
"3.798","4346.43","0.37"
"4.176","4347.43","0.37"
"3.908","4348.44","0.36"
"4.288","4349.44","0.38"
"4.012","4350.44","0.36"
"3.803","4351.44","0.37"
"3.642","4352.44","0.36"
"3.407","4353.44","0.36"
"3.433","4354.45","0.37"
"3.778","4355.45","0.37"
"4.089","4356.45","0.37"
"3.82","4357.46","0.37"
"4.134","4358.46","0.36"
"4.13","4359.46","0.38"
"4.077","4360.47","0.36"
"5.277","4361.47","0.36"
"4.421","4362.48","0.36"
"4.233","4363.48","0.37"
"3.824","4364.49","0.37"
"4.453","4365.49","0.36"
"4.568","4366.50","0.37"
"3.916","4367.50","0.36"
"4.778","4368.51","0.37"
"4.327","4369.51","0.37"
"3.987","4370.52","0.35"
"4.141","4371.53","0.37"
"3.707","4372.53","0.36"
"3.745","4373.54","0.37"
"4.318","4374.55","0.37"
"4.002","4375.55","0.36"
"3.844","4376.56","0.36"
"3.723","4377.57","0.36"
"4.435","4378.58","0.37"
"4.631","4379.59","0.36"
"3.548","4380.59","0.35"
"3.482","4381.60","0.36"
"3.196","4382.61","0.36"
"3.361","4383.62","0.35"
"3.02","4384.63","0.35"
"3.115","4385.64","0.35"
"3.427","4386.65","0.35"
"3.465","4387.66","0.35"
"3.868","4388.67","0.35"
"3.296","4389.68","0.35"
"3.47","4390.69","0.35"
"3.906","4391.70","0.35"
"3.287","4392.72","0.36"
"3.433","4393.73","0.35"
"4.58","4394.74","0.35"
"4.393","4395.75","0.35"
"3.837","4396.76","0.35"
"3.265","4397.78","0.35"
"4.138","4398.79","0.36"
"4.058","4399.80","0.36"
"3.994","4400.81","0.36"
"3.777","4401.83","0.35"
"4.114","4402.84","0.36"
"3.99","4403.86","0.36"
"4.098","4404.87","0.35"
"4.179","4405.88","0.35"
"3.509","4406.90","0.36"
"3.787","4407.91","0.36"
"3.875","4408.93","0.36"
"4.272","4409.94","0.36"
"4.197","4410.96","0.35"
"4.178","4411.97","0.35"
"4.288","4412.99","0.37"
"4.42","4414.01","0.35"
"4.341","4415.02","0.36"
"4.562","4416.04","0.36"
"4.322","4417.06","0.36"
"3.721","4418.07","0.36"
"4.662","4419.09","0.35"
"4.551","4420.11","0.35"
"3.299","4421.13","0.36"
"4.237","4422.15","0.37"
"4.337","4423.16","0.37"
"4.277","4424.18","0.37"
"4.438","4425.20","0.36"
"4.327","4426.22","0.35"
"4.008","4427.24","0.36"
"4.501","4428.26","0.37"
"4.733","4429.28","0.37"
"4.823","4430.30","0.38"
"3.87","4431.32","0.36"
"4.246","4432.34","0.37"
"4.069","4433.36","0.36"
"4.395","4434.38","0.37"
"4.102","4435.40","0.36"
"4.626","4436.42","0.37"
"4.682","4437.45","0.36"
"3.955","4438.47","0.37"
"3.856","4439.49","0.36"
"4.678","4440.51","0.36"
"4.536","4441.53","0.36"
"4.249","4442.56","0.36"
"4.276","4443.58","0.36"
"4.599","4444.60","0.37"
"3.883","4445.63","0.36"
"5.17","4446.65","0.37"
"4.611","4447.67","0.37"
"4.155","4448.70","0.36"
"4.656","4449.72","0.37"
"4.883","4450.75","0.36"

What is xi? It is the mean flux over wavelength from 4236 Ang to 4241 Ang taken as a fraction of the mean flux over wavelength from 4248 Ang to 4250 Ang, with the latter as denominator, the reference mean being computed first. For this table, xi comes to 0.97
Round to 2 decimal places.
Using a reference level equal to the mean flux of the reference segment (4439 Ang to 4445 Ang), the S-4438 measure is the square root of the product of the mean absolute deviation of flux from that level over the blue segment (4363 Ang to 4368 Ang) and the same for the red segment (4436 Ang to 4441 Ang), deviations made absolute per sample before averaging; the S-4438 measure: 0.32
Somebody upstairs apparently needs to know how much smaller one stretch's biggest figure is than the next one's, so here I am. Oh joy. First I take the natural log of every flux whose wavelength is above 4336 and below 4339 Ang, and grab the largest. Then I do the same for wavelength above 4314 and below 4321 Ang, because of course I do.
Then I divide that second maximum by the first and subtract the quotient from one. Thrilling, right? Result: -0.12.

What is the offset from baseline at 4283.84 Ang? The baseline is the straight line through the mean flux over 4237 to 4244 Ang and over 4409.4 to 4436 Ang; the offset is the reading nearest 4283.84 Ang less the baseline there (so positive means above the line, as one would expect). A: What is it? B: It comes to -0.9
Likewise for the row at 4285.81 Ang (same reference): -0.2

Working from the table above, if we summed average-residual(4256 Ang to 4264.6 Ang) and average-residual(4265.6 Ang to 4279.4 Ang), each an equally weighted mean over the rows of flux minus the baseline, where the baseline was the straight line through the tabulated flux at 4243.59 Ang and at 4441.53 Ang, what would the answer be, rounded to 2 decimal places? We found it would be -0.94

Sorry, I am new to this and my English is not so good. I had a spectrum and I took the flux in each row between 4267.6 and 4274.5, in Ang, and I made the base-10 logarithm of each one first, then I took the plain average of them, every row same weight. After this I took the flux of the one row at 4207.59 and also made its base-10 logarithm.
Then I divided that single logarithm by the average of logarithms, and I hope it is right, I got 1.15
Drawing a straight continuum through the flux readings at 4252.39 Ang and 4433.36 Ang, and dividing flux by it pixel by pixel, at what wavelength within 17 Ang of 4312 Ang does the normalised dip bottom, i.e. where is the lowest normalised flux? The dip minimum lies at 4306.59 Ang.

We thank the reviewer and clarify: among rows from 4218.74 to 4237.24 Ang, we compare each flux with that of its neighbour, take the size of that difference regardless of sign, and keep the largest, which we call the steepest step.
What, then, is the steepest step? 1.29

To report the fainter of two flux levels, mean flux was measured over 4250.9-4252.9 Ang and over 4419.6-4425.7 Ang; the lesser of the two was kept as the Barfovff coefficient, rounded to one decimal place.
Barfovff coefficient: 3.2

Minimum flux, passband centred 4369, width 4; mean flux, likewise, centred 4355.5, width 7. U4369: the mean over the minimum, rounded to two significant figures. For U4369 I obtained 0.96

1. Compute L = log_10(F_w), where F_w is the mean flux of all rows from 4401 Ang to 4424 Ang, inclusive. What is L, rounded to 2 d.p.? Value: 0.62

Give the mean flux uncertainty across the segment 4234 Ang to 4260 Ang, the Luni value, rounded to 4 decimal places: 0.3769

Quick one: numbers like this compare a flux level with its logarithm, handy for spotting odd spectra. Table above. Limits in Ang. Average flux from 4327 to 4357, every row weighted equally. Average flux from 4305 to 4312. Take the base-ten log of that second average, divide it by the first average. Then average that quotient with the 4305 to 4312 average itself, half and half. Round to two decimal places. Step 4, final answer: 1.30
